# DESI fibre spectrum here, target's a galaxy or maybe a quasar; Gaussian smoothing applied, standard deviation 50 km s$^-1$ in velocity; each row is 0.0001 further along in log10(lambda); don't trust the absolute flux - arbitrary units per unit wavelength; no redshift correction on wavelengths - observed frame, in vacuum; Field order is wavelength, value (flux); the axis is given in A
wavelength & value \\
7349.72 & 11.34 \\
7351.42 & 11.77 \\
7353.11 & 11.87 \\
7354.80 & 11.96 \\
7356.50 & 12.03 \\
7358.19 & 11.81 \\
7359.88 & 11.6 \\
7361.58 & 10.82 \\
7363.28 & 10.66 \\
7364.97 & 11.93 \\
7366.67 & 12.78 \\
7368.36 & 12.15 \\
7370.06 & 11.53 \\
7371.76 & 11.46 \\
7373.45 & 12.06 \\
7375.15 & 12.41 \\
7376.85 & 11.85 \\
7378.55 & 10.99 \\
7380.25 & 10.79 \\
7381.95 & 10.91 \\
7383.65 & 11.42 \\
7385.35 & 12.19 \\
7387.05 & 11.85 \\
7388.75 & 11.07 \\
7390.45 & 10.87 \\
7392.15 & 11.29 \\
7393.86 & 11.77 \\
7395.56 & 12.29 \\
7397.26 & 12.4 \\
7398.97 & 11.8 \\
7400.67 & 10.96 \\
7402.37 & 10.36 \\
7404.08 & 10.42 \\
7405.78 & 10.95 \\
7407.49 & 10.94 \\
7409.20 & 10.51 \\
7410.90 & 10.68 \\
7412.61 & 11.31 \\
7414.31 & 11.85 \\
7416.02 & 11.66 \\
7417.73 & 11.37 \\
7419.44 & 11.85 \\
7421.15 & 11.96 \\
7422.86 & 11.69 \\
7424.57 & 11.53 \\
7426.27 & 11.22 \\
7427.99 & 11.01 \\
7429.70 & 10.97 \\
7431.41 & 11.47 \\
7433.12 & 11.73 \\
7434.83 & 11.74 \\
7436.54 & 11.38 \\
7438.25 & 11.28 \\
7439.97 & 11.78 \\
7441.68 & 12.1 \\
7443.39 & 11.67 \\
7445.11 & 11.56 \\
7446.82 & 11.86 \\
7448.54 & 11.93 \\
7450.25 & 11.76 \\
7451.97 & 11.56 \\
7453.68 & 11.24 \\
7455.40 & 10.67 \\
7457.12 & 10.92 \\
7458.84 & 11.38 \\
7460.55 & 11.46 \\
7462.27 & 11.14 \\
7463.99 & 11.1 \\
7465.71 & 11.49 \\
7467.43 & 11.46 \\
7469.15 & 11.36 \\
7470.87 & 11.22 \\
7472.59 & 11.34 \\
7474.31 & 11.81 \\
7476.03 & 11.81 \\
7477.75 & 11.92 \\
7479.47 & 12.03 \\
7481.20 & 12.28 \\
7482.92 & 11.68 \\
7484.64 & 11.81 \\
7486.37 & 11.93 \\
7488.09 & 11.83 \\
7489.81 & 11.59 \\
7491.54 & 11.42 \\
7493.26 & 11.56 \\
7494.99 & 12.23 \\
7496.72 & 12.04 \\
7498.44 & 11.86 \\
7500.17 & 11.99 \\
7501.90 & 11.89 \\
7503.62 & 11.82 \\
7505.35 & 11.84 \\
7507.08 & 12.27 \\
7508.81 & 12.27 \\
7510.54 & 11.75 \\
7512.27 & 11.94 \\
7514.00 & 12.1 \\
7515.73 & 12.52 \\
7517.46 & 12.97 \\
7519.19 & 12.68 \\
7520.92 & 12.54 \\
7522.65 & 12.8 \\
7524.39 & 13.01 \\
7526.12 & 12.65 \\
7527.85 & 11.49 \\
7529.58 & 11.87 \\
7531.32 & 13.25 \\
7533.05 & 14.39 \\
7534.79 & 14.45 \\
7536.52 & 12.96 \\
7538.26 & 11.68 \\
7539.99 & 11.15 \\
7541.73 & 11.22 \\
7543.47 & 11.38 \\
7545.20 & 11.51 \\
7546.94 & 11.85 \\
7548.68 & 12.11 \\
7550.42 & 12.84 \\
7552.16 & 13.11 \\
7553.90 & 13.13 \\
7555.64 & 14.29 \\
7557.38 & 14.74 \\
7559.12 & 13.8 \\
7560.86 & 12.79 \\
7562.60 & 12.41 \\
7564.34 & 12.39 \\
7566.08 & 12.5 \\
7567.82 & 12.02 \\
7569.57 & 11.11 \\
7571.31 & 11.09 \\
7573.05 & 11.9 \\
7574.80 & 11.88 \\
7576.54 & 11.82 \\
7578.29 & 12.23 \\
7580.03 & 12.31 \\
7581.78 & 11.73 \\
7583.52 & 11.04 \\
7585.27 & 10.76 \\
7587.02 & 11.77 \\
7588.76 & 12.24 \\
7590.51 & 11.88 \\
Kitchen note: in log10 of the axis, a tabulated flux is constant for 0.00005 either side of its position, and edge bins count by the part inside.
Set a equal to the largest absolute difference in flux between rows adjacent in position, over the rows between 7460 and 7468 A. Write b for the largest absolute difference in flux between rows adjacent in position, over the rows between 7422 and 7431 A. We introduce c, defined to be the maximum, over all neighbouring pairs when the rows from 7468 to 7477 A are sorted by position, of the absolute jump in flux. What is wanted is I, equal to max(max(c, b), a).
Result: 0.47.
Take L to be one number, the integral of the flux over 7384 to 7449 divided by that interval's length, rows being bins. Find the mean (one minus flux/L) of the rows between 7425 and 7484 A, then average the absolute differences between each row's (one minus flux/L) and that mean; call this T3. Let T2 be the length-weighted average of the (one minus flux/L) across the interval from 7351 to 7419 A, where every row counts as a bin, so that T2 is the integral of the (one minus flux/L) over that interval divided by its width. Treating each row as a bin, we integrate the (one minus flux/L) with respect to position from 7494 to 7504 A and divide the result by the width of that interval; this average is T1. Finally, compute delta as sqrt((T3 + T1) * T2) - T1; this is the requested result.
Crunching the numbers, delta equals 0.05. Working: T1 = -0.05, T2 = -0.0028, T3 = 0.026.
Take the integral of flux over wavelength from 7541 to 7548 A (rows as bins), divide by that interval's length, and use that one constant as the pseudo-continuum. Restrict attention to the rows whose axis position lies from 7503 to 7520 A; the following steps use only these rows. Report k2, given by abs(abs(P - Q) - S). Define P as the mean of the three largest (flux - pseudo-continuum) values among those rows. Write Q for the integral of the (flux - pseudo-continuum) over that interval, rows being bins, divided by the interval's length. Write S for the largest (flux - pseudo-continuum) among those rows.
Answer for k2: 1.0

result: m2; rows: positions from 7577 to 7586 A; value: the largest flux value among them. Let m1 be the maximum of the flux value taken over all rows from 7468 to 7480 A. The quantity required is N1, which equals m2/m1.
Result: 1.02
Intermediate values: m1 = 12.03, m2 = 12.31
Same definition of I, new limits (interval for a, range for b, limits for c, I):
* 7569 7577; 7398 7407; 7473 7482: 0.84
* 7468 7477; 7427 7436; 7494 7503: 0.50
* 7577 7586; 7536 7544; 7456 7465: 1.28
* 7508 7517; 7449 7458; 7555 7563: 1.01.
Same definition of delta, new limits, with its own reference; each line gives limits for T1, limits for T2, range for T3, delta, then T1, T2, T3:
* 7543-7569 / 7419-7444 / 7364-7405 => 0.13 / -0.11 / -0.0089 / 0.049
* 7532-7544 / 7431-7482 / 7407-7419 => 0.11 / -0.09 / -0.0085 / 0.036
